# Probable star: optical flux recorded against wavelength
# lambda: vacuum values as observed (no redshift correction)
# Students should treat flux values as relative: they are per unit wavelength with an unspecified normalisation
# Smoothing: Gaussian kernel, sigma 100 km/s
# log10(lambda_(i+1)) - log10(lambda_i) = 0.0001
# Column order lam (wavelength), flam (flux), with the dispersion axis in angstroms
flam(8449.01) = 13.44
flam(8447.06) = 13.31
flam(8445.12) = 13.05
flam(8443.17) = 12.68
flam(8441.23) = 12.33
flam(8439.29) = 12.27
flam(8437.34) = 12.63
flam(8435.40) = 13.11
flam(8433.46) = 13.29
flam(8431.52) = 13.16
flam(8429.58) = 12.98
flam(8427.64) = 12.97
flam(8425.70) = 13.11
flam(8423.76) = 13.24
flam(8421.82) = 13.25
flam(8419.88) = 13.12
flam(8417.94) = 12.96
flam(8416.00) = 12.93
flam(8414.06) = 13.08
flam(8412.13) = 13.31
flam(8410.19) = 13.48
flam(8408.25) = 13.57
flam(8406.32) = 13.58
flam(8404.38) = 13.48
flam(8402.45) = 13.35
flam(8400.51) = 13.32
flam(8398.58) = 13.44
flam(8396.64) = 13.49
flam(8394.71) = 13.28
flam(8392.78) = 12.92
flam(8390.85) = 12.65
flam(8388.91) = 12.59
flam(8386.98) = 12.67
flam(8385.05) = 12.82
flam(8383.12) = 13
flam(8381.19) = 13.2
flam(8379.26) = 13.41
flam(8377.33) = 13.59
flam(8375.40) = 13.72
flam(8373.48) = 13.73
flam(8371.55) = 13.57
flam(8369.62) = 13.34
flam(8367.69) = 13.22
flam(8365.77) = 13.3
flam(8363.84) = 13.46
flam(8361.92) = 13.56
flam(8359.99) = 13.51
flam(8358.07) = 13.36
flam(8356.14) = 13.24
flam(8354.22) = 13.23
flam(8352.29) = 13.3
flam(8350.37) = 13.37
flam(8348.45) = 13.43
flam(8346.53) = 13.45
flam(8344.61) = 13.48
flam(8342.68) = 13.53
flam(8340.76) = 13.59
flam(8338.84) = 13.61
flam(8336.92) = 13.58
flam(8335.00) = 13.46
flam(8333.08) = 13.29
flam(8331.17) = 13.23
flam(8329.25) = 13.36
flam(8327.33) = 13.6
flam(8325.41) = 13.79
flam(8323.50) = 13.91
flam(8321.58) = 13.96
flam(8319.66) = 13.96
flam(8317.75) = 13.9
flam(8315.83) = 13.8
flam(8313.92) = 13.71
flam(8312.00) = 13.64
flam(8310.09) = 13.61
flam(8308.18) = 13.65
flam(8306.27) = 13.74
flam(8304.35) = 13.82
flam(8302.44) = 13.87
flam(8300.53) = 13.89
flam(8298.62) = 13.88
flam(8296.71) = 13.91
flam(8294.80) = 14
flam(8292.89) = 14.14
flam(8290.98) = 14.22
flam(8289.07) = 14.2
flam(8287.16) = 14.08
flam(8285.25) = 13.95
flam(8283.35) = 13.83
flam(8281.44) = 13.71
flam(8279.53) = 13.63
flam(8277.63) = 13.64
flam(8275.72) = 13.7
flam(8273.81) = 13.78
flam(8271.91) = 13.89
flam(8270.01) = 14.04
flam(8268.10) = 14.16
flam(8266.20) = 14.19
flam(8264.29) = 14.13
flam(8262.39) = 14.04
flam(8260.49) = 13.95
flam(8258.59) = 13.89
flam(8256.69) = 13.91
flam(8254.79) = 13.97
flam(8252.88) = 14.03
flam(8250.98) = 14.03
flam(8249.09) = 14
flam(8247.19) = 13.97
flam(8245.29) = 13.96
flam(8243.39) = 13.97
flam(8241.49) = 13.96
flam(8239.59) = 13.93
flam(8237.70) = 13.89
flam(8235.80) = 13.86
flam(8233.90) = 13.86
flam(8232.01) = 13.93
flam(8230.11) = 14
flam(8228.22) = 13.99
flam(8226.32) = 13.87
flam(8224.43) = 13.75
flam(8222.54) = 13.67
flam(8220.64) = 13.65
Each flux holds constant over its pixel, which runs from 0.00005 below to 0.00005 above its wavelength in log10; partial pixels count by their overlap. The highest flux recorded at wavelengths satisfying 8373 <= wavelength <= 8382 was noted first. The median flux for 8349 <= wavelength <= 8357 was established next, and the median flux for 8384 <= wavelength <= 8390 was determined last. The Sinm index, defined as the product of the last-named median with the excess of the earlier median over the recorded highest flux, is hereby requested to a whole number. -6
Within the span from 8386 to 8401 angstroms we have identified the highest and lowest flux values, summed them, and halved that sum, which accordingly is 13.0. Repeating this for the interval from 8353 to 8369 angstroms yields 13.4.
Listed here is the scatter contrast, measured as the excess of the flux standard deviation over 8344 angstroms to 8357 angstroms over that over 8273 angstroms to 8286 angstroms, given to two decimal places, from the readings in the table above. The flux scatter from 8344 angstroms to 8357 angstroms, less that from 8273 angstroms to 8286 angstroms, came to -0.01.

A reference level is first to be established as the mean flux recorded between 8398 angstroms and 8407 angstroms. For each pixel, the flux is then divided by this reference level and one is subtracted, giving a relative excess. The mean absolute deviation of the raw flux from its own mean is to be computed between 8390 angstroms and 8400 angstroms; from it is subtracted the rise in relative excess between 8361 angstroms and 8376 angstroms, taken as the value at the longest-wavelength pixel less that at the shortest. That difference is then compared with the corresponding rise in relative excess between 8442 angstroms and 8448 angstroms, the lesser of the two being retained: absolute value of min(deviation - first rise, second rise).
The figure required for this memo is 0.05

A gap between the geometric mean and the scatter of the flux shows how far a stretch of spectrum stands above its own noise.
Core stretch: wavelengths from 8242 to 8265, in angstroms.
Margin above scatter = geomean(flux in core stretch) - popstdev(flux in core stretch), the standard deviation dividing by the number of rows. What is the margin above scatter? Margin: 13.9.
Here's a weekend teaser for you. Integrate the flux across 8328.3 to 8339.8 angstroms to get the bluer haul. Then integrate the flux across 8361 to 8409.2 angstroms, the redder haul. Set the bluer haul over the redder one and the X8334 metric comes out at 0.2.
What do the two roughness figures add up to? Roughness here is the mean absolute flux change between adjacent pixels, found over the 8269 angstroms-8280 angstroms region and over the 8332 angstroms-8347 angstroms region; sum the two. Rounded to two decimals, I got 0.15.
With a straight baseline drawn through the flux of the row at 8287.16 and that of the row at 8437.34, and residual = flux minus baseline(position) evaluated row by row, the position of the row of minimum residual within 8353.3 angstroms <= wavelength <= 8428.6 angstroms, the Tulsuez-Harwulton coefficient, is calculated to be 8388.91 angstroms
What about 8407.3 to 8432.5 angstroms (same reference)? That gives 8416.00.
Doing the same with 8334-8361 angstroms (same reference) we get 8354.22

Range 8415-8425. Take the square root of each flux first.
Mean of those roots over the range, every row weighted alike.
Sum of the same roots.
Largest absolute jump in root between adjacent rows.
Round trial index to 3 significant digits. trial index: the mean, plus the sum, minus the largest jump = 21.7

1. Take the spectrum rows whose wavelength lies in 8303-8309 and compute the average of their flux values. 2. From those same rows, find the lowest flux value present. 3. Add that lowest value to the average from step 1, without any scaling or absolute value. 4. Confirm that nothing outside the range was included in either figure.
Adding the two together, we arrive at 27.4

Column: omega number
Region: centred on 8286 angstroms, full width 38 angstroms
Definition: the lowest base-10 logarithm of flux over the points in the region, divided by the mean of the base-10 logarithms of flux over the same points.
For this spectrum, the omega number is 0.992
